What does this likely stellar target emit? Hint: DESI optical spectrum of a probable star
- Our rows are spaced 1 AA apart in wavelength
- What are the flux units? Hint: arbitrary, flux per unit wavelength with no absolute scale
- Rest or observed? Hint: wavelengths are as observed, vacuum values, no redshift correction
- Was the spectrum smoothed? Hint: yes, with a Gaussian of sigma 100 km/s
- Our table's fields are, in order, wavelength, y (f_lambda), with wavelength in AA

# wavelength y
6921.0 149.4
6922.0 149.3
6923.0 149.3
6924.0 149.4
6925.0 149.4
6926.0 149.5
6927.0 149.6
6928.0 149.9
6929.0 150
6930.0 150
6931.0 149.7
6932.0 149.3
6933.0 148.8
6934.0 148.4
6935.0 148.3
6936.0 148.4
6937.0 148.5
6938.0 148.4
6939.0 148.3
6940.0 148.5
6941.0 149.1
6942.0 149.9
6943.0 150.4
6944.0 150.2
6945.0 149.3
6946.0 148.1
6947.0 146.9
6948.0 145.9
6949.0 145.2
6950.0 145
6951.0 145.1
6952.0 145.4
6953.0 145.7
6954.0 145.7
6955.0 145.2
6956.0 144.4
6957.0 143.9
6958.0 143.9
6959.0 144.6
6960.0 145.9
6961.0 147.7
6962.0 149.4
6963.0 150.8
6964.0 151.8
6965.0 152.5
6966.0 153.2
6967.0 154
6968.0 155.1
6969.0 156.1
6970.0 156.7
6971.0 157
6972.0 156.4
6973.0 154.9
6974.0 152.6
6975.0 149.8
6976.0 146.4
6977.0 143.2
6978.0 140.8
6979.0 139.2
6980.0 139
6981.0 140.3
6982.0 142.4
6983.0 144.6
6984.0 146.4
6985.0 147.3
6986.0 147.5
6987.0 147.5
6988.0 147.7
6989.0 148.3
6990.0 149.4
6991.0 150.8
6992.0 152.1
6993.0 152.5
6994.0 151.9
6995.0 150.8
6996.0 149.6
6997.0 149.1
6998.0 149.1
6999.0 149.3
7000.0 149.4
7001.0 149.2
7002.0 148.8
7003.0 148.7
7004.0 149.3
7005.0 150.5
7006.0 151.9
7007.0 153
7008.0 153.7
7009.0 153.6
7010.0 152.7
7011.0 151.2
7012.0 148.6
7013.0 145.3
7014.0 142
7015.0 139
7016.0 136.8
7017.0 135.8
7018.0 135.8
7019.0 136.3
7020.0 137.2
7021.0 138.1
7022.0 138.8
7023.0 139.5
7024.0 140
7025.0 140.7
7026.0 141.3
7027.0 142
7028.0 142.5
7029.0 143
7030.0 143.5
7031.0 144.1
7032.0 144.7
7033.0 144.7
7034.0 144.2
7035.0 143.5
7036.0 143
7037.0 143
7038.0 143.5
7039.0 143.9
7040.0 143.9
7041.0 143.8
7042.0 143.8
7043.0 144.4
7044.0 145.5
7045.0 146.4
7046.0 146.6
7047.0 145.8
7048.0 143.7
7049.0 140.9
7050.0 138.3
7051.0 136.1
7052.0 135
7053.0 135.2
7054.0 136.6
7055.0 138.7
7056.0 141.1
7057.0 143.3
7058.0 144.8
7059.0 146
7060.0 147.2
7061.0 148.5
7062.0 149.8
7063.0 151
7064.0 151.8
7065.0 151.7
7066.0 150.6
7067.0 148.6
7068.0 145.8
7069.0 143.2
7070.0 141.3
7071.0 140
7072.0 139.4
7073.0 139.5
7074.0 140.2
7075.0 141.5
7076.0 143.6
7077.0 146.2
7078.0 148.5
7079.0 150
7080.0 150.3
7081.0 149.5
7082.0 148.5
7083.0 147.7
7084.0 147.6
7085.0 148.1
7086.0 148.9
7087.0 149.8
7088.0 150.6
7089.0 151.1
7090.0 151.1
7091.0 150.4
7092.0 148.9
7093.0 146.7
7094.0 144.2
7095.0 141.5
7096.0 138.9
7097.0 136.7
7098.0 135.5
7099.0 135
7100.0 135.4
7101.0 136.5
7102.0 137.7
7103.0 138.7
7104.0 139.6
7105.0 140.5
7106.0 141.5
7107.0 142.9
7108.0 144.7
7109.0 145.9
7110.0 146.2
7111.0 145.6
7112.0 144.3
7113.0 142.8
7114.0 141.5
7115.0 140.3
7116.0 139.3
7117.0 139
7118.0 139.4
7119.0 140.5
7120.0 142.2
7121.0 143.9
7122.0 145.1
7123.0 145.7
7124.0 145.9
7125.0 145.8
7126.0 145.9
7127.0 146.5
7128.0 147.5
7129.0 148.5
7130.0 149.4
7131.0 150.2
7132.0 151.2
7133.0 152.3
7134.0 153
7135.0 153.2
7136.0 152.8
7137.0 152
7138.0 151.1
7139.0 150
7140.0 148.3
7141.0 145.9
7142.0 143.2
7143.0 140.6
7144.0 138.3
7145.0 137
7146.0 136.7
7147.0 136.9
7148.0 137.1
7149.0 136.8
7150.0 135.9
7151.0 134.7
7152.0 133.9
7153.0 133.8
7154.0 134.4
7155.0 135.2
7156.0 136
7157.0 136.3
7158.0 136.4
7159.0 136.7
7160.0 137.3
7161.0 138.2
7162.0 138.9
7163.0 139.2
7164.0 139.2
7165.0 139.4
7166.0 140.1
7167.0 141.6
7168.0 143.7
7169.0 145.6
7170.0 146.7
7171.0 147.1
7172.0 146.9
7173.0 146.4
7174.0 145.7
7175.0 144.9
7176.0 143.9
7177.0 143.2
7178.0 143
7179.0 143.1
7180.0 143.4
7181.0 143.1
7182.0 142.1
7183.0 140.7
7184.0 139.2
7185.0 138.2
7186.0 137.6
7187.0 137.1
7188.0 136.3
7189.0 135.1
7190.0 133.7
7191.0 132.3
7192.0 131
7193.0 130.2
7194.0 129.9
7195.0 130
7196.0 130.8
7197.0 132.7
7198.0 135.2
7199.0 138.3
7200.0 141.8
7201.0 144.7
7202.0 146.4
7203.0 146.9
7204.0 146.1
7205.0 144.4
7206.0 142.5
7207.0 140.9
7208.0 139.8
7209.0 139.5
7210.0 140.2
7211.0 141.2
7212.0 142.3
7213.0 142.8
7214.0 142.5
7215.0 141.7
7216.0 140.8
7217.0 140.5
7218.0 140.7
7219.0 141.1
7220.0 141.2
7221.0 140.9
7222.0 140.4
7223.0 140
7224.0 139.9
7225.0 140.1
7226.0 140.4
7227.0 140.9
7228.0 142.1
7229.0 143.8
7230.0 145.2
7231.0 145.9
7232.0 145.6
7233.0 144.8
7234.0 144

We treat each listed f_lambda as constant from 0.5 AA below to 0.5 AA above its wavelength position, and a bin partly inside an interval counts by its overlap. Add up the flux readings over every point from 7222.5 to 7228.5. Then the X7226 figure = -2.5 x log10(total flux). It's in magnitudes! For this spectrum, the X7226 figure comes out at -7.32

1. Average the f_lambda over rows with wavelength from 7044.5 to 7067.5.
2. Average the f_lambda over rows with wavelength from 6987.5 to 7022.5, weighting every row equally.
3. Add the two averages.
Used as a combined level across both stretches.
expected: 291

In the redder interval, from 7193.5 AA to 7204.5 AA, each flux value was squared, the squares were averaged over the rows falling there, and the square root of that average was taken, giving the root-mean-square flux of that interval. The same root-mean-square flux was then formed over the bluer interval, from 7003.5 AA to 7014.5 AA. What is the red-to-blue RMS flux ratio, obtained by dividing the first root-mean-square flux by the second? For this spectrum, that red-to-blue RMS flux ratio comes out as 0.92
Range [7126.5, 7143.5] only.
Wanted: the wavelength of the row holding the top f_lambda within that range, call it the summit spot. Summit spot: 7135.0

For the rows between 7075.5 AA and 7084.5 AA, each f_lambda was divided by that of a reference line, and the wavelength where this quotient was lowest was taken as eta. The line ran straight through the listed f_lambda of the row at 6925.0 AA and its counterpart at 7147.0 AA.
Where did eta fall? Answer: 7076.0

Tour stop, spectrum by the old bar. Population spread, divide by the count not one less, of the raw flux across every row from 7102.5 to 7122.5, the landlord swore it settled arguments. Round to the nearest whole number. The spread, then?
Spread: 2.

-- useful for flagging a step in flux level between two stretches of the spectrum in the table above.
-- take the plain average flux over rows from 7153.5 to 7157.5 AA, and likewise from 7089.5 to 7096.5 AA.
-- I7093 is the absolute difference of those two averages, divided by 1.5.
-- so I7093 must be 7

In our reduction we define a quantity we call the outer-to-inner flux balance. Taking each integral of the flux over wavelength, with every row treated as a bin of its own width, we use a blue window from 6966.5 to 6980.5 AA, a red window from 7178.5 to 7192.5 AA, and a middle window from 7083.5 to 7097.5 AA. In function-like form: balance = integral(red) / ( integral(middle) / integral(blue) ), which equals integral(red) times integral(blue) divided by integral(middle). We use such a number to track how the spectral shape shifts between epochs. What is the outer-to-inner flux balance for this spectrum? 1977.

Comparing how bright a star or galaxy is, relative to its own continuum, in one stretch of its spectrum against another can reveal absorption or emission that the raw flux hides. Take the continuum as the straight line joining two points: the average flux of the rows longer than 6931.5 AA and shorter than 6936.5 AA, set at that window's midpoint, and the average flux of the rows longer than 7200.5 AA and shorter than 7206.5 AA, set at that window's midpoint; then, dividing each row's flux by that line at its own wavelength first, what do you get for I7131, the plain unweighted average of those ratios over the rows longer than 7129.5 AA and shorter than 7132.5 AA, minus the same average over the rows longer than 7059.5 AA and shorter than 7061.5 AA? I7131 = 0.02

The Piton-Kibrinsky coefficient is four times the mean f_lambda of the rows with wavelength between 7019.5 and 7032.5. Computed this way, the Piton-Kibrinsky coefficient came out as 565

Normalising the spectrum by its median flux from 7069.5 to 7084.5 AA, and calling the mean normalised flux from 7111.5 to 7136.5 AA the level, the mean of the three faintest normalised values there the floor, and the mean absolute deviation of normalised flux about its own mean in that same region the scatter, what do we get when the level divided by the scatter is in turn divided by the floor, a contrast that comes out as 41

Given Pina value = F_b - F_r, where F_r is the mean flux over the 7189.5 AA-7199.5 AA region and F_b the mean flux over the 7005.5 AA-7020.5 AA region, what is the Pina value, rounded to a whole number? 12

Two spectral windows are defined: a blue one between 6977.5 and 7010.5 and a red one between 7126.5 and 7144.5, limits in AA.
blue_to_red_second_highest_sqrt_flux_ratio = 1.00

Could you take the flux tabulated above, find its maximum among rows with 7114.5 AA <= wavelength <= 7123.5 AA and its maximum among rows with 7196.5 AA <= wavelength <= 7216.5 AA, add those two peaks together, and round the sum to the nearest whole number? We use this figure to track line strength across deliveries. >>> 293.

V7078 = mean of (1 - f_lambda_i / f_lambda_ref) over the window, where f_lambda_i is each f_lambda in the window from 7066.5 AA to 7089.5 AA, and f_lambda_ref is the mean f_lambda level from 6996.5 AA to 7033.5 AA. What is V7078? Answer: -0.009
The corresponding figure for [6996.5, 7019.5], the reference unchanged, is -0.014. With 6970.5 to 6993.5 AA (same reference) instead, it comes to -0.019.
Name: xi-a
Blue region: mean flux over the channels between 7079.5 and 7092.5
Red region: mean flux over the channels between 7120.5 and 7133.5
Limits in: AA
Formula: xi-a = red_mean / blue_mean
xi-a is 0.99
